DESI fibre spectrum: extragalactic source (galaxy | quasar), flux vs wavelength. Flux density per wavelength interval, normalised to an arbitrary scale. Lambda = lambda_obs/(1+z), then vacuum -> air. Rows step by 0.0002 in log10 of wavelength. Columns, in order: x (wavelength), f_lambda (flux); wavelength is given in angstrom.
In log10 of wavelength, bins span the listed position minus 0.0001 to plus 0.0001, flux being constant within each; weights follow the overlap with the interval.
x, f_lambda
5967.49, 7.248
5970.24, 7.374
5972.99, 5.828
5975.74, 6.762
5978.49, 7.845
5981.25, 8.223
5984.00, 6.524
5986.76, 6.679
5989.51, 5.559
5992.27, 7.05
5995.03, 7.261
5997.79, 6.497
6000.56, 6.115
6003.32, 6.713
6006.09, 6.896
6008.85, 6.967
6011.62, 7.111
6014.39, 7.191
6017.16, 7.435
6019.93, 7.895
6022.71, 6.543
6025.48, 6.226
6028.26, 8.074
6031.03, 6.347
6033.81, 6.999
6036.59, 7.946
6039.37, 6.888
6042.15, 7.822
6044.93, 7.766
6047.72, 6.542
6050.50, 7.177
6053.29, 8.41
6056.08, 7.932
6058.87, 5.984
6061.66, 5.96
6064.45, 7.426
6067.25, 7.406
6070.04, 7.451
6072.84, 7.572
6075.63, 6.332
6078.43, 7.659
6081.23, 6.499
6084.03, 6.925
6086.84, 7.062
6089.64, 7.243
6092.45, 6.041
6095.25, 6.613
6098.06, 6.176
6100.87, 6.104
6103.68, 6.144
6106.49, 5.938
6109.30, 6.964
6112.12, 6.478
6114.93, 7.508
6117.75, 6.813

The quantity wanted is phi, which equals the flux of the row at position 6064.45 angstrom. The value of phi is 7.426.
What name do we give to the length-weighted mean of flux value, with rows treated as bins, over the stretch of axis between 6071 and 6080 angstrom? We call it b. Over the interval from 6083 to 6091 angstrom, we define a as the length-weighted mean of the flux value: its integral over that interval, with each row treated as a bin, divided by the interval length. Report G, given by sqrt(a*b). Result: 7.1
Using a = 7.1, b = 7.19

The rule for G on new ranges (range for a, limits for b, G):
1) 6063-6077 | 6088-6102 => 6.8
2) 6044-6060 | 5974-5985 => 7.3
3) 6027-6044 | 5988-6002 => 6.9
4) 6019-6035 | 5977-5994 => 7.0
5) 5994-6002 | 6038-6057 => 7.0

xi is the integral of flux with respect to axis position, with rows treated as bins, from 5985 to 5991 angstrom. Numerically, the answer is 37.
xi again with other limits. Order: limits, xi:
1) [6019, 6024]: 36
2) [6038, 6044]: 44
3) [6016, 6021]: 38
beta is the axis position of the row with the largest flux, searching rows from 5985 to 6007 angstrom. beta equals 5995.03 angstrom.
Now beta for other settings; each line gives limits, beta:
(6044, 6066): 6053.29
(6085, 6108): 6089.64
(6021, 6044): 6028.26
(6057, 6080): 6078.43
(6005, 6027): 6019.93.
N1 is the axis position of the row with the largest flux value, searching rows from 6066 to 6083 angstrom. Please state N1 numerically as 6078.43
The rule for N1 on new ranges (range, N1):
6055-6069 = 6056.08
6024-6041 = 6028.26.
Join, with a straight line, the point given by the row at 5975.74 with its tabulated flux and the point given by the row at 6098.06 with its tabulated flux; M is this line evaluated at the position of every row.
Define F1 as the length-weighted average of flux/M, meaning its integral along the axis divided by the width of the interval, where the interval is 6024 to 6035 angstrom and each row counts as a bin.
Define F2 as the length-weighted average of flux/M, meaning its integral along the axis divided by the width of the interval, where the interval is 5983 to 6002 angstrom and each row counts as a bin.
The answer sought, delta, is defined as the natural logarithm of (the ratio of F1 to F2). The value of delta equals 0.08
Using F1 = 1.06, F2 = 0.98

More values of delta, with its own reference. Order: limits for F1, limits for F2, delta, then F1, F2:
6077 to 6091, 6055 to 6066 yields 0.06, 1.13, 1.07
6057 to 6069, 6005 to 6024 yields -0.02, 1.07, 1.09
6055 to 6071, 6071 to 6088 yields -0.02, 1.10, 1.12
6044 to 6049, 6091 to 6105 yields 0.09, 1.11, 1.01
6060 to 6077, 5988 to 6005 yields 0.12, 1.11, 0.98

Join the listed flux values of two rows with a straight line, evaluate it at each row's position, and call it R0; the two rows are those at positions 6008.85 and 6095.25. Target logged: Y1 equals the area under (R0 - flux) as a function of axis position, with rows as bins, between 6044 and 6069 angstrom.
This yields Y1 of -10.0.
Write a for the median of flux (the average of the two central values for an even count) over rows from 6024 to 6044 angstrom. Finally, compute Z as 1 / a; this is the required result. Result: 0.143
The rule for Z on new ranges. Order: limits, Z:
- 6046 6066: 0.139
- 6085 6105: 0.162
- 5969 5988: 0.148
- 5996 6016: 0.145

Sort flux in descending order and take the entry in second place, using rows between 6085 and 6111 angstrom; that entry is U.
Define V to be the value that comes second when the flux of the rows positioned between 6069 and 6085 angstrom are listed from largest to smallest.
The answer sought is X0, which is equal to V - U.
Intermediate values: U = 7.062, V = 7.572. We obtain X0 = 0.5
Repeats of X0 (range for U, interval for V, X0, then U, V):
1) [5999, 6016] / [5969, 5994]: 0.7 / 7.111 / 7.845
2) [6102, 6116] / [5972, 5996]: 0.9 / 6.964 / 7.845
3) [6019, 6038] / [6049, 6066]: 0.0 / 7.946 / 7.932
